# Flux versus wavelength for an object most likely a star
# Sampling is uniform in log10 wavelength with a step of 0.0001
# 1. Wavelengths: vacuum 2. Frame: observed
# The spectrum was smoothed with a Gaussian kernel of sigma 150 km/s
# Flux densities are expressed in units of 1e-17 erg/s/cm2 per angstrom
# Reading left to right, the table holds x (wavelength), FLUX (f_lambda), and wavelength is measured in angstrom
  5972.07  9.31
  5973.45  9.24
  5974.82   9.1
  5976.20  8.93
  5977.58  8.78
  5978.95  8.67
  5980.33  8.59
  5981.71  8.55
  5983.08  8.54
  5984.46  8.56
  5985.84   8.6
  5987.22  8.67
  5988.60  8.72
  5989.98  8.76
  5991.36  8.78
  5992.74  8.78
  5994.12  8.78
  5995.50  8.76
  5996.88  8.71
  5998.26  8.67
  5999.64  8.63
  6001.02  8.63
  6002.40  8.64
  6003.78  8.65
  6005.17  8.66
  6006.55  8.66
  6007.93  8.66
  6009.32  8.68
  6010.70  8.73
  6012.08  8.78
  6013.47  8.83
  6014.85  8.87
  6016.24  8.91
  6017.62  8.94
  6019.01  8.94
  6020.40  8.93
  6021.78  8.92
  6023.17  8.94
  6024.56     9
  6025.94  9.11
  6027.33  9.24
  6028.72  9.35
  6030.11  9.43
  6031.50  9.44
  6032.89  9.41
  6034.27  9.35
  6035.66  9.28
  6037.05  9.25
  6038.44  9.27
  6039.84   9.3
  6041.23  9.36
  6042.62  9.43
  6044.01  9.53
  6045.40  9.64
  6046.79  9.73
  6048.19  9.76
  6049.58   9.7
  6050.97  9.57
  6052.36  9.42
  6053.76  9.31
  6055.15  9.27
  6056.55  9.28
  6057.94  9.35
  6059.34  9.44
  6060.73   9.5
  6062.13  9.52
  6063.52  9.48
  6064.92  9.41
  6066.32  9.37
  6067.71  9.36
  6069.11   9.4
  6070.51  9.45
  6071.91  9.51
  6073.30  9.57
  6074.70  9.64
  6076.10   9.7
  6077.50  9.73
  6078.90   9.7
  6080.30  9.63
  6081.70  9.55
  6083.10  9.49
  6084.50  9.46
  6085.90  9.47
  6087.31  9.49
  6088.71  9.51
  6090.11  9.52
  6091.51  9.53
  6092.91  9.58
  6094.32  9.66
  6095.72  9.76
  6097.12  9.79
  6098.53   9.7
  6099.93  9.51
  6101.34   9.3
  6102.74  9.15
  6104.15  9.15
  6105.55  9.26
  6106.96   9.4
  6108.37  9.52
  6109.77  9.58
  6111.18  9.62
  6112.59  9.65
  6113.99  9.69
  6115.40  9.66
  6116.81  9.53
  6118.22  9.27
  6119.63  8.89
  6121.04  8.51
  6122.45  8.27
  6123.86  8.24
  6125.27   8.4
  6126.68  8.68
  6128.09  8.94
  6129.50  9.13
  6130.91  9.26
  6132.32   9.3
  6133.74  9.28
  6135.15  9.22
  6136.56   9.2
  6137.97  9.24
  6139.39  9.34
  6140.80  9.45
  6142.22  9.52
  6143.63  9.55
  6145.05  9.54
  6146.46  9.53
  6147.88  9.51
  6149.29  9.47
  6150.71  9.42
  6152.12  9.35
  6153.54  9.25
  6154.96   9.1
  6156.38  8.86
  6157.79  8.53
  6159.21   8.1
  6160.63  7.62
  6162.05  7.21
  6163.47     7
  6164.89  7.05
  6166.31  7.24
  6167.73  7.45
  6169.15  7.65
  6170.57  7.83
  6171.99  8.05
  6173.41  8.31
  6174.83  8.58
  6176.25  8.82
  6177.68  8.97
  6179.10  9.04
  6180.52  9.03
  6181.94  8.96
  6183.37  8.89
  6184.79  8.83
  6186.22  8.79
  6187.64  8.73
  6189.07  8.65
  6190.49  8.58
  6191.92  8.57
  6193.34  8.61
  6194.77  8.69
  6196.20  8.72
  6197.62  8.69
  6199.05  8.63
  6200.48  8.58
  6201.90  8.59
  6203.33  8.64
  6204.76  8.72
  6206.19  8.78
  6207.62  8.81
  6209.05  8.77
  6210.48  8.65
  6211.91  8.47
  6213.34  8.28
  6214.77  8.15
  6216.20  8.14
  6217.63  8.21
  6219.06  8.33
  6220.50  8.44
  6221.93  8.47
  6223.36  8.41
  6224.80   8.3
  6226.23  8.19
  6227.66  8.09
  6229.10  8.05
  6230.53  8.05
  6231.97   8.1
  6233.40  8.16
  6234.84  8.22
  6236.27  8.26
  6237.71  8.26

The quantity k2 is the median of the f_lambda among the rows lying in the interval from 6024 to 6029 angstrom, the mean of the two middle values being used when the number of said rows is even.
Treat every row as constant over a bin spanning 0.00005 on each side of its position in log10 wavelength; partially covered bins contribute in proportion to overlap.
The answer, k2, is 9.2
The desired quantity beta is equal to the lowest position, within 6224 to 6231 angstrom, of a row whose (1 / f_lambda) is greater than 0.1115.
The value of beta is 6224.80 angstrom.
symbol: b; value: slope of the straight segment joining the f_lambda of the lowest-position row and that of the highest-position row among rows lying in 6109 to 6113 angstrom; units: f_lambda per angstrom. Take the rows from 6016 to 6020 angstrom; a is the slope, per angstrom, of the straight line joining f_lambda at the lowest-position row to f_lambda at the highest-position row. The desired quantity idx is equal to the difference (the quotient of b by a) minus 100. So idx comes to -98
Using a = 0.011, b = 0.02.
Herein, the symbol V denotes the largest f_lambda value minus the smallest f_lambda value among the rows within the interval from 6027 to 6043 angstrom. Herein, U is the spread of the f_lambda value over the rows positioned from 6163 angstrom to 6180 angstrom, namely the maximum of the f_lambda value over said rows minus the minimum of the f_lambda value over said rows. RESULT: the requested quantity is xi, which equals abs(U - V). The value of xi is 1.8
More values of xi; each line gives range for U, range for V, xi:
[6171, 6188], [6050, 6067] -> 0.7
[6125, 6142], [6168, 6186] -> 0.3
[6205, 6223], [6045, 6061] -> 0.2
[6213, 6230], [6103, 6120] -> 0.4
